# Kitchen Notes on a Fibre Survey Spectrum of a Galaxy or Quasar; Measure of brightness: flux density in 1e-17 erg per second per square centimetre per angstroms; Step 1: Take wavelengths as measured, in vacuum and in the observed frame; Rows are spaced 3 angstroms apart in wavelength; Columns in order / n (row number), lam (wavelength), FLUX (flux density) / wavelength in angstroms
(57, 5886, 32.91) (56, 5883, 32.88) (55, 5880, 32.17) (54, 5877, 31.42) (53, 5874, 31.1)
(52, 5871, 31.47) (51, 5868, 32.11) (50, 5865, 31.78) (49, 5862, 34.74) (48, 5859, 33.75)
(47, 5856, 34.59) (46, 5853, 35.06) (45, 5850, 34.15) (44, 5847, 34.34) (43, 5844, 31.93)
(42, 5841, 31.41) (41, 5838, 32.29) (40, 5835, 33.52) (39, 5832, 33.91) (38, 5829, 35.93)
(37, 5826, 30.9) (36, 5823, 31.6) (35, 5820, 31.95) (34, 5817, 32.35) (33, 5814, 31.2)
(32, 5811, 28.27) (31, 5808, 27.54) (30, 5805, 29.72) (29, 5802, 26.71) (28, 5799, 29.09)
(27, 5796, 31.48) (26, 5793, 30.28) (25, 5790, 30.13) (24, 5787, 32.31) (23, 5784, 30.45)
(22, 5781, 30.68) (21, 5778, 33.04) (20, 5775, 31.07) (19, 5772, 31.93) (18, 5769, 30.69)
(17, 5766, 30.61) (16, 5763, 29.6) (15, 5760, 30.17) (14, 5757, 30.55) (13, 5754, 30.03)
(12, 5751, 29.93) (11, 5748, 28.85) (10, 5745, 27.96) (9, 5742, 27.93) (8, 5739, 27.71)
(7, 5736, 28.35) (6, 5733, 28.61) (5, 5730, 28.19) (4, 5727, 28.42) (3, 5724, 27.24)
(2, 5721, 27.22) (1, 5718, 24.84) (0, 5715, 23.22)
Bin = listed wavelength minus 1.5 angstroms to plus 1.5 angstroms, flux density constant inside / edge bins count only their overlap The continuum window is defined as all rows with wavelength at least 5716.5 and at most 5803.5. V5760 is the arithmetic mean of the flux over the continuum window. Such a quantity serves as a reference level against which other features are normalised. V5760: 29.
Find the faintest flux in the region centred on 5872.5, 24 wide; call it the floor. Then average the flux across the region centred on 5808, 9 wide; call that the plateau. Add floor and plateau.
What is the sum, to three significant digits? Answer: 59.6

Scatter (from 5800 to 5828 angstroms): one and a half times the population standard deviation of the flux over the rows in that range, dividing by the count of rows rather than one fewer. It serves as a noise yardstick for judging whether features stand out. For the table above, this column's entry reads 2.9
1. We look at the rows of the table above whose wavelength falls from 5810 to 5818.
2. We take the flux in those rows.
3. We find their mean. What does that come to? 30.6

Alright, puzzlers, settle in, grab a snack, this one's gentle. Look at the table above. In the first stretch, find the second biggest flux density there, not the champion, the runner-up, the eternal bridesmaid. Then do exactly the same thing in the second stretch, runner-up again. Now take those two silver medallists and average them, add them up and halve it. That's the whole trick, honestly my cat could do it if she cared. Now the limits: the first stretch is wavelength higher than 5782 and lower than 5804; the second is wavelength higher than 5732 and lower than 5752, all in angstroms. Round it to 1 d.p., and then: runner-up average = 30.2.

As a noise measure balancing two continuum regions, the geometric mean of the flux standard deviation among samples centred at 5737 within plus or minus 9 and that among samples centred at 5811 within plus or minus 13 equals 0.8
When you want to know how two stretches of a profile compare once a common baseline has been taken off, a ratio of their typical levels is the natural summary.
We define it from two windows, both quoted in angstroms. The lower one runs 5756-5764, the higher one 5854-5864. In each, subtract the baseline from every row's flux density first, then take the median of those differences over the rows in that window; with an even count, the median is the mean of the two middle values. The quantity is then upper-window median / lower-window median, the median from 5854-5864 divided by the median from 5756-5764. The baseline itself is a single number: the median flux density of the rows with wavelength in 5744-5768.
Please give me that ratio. 24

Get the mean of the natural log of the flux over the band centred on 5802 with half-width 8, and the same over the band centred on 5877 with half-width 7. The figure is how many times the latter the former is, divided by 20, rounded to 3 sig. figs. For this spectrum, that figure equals 0.0486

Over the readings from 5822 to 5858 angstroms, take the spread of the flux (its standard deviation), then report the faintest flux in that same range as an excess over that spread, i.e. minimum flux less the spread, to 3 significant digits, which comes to 29.3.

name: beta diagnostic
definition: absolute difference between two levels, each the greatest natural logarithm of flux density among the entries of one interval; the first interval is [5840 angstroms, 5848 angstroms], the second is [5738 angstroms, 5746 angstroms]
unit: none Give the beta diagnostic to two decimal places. 0.21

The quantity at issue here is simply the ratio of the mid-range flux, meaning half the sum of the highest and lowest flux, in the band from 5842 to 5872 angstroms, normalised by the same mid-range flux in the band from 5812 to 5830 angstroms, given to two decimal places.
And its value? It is 1.00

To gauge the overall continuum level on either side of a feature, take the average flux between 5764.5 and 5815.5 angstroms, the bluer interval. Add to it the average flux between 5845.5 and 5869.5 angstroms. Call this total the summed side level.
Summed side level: 64.1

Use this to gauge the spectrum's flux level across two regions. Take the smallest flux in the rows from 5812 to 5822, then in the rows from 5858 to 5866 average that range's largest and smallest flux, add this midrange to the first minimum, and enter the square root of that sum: 8.03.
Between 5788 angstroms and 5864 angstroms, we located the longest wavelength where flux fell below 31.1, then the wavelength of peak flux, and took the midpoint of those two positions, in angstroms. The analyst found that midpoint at 5827.5 angstroms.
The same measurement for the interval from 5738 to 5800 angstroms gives 5788.5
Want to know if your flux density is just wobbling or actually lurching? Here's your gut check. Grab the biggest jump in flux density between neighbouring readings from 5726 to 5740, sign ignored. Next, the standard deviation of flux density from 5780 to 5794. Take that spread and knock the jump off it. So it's 0.2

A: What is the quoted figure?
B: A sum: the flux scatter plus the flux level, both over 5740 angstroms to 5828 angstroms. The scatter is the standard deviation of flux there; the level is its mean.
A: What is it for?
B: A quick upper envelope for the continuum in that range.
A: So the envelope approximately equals 31.8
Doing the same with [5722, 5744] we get 28.5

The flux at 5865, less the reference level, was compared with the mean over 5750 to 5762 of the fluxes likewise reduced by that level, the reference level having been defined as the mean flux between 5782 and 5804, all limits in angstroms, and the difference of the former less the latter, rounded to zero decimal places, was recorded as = 2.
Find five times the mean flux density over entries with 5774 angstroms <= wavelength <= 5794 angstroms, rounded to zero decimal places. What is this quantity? 156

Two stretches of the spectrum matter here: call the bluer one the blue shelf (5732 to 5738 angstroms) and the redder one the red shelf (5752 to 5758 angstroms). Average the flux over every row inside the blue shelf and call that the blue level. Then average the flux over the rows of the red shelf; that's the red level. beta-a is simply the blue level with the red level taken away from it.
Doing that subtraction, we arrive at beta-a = -1.8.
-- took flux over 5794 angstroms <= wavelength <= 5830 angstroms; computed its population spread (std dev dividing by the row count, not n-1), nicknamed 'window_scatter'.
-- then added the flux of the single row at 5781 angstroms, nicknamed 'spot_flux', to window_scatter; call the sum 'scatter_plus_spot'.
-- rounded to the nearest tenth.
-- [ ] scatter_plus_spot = 33.1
